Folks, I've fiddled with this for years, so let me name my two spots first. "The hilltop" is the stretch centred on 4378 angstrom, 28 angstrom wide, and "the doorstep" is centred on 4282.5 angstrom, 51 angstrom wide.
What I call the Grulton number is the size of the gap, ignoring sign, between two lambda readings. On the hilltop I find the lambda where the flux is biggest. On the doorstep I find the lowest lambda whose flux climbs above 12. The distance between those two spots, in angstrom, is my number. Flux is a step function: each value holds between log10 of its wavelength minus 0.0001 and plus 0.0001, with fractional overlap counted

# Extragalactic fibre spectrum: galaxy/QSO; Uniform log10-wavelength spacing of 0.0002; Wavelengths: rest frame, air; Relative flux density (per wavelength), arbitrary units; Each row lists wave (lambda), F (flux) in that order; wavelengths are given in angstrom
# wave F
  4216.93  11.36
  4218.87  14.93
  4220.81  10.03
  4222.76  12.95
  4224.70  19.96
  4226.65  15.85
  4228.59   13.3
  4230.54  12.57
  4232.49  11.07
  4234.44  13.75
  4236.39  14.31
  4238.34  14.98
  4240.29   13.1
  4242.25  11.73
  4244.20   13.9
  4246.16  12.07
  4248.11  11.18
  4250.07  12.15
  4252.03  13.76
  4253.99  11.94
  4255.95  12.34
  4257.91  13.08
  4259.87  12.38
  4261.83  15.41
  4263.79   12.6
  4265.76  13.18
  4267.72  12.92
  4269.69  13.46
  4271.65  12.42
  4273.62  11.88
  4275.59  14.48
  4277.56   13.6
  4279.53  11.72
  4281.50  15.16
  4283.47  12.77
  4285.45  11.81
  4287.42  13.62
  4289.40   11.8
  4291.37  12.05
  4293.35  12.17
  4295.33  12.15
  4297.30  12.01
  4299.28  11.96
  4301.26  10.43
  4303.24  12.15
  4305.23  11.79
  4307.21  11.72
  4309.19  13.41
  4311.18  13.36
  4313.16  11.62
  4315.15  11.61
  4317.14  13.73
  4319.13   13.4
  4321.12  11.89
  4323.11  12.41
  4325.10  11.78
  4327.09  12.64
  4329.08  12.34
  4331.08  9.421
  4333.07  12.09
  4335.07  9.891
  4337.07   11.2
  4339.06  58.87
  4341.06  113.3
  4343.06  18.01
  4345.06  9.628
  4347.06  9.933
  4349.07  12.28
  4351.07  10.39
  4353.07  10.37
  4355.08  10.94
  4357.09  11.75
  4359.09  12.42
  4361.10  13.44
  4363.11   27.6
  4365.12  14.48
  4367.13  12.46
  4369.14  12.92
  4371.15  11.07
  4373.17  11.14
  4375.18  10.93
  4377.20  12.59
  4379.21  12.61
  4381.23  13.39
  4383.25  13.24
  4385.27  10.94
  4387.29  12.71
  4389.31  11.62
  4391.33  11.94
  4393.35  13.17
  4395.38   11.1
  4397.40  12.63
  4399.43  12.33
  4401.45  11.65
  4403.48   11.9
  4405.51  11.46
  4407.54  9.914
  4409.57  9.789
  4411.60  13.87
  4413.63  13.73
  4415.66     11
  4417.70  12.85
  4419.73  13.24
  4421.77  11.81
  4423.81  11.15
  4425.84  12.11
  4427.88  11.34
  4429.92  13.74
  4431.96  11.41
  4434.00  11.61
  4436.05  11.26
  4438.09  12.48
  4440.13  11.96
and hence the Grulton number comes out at 107.2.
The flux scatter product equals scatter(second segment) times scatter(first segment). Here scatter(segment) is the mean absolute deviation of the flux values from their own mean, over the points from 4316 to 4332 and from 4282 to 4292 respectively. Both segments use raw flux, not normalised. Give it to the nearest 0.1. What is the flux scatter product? 0.6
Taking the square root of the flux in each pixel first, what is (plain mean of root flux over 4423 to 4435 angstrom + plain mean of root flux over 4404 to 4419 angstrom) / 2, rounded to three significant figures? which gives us 3.44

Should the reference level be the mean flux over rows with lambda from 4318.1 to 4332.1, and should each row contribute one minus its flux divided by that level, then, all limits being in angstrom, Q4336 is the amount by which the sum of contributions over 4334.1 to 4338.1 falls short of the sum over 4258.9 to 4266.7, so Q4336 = -0.71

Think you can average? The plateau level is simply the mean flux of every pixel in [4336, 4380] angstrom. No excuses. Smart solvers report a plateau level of 19.5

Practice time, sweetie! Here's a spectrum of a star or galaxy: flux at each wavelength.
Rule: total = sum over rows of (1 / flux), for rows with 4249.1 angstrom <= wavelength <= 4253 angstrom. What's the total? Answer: 0.155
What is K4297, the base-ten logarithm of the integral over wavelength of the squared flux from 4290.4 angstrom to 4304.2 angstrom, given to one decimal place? 3.3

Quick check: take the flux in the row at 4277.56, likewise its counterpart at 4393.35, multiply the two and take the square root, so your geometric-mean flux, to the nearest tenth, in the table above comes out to 13.4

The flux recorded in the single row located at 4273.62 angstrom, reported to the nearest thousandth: 11.880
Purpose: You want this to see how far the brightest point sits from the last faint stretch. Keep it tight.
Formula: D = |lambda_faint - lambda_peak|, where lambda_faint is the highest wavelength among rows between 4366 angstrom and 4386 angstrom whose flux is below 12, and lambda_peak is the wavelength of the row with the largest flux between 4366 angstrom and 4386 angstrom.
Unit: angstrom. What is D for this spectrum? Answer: 4.0 angstrom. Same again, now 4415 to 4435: 4.1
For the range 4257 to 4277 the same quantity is 11.8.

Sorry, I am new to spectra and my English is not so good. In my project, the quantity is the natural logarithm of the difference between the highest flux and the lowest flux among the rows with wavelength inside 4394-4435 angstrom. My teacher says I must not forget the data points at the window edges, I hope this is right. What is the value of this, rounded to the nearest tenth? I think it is 1.4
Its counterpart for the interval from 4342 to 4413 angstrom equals 2.9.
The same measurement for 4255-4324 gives 1.6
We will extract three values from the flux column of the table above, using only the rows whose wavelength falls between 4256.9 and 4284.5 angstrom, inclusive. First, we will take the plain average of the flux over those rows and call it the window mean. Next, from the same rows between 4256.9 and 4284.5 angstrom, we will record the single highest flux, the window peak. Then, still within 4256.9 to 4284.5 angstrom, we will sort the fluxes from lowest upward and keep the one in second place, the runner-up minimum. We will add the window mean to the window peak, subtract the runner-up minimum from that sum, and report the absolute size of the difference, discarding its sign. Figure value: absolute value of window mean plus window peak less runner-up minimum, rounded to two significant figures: 17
